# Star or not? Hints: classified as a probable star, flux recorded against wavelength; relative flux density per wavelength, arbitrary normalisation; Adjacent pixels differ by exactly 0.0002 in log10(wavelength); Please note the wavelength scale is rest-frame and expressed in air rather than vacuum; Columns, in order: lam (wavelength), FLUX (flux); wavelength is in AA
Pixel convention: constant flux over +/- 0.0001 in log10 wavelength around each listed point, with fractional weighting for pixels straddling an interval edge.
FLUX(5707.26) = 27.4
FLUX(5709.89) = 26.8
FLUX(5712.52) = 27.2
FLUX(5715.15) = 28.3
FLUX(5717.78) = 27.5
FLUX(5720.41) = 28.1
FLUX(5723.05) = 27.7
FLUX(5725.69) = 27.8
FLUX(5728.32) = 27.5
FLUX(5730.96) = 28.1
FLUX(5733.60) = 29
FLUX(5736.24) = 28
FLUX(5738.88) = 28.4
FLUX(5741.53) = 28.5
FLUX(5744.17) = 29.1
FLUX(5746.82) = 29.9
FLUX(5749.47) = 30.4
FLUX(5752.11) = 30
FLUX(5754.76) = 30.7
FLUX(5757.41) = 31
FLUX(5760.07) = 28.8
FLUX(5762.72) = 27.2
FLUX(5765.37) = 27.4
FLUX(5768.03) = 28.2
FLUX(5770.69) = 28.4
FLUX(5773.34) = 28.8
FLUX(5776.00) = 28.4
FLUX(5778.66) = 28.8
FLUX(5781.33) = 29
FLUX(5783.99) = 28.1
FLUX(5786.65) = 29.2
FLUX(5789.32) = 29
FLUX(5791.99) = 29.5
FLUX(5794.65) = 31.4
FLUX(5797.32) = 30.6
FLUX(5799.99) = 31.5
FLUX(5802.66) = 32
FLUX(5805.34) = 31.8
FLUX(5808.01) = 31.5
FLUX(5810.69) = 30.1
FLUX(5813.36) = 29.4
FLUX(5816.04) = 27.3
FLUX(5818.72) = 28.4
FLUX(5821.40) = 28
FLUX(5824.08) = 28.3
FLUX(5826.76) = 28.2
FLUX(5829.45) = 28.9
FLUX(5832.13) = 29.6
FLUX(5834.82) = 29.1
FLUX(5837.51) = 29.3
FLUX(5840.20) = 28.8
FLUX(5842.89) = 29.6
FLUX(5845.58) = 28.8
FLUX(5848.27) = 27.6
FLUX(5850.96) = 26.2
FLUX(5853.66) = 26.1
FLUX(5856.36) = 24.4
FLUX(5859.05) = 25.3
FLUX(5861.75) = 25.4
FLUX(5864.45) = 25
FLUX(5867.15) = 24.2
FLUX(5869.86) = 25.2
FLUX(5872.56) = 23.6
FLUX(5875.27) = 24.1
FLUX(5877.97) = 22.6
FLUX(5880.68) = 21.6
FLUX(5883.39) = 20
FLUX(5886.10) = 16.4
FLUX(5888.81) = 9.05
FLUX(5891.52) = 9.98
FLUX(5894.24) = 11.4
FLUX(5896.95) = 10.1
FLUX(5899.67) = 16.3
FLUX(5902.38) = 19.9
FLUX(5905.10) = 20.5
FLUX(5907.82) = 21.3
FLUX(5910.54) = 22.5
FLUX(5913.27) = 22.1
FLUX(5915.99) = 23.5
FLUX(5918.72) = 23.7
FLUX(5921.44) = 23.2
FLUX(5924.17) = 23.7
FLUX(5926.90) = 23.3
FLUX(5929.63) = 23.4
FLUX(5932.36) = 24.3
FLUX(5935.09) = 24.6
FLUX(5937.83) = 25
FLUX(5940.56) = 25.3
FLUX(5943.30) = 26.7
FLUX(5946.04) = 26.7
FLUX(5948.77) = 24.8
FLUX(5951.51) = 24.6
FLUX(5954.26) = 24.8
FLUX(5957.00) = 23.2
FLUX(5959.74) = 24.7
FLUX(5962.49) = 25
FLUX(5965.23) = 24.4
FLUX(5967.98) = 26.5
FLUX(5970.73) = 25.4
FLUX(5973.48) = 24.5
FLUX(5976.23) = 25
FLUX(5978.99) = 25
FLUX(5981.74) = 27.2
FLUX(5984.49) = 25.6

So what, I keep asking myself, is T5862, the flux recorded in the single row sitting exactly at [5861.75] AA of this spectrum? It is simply 25.4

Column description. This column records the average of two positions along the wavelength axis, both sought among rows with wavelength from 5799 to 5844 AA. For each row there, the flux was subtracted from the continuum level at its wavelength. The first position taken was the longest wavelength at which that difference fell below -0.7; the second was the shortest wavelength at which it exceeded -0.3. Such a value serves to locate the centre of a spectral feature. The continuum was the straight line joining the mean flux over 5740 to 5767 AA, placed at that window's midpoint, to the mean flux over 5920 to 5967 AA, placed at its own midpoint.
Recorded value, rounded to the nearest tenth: 5829.5 AA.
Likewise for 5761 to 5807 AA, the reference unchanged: 5784.0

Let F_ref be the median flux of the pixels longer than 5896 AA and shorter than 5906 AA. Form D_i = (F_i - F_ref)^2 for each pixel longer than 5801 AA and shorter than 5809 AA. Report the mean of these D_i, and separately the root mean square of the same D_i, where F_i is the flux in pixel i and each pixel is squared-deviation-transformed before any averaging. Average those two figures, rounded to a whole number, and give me 187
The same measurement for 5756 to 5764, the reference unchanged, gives 124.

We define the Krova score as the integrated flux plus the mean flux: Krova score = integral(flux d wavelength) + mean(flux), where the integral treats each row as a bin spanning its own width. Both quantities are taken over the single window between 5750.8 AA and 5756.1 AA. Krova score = 191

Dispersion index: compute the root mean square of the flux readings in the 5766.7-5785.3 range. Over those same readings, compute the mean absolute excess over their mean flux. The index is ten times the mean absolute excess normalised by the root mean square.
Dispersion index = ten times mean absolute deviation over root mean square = 0.10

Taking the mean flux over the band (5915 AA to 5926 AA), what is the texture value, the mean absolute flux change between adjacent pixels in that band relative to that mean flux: 0.017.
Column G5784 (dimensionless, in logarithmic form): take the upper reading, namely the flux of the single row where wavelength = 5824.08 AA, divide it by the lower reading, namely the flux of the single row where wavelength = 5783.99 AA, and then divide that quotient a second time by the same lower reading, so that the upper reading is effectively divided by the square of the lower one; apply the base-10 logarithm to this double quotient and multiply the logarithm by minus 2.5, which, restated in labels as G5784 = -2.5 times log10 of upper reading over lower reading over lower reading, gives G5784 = 3.61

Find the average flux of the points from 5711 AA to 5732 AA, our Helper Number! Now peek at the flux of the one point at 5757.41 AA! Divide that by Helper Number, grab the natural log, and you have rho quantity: 0.11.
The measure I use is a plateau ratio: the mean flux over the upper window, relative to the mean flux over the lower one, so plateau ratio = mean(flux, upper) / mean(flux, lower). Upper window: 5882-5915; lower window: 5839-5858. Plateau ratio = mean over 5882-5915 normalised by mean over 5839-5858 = 0.61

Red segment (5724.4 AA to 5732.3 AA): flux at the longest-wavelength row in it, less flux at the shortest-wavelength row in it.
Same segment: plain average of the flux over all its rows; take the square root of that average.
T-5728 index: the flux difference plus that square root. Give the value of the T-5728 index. 5.6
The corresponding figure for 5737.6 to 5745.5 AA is 6.1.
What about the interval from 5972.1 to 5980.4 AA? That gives 5.5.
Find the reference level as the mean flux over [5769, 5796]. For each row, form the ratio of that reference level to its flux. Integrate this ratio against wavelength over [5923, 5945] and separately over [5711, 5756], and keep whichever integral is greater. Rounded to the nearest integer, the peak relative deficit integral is 46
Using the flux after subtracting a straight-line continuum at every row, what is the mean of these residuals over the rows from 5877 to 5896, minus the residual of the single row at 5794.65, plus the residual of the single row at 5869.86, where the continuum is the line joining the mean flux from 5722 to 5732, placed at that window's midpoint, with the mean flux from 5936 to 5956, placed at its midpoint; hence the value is -16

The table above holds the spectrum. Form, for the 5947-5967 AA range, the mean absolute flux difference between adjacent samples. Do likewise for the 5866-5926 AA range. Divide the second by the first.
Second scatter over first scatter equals 2.4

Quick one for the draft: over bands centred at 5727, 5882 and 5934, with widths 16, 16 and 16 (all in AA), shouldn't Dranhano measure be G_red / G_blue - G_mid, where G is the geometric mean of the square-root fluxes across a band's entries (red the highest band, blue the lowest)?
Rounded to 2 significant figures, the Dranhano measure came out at -3.3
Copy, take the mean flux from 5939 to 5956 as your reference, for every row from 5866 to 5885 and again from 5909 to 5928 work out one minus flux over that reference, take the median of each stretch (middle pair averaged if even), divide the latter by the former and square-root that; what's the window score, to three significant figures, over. 1.08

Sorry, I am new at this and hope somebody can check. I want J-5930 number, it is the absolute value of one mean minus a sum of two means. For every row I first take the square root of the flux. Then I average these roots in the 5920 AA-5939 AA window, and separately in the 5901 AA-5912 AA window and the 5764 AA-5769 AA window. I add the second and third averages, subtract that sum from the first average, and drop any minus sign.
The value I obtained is 5.0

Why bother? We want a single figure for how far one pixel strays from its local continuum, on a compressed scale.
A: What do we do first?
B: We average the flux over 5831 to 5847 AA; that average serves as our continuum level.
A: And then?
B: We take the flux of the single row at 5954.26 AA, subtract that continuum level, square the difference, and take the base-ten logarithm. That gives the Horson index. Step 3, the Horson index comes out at 1.3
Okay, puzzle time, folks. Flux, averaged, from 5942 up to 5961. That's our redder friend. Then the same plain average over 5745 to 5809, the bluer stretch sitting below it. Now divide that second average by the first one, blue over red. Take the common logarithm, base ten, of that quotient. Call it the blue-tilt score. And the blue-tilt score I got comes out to 0.073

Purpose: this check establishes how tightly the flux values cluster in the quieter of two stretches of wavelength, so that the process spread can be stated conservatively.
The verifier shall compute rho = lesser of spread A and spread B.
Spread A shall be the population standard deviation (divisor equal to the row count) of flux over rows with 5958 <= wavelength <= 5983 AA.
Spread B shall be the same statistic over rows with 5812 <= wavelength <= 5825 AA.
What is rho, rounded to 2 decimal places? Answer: 0.68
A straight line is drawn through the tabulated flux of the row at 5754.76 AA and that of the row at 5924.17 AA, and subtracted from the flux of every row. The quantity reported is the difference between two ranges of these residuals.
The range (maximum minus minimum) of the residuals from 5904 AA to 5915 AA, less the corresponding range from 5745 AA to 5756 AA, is 1.1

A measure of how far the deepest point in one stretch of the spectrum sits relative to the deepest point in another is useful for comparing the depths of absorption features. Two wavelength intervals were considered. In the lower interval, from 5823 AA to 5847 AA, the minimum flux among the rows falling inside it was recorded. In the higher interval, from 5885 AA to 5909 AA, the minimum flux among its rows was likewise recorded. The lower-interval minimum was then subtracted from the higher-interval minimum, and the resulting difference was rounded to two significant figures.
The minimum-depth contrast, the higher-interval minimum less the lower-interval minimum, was -19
